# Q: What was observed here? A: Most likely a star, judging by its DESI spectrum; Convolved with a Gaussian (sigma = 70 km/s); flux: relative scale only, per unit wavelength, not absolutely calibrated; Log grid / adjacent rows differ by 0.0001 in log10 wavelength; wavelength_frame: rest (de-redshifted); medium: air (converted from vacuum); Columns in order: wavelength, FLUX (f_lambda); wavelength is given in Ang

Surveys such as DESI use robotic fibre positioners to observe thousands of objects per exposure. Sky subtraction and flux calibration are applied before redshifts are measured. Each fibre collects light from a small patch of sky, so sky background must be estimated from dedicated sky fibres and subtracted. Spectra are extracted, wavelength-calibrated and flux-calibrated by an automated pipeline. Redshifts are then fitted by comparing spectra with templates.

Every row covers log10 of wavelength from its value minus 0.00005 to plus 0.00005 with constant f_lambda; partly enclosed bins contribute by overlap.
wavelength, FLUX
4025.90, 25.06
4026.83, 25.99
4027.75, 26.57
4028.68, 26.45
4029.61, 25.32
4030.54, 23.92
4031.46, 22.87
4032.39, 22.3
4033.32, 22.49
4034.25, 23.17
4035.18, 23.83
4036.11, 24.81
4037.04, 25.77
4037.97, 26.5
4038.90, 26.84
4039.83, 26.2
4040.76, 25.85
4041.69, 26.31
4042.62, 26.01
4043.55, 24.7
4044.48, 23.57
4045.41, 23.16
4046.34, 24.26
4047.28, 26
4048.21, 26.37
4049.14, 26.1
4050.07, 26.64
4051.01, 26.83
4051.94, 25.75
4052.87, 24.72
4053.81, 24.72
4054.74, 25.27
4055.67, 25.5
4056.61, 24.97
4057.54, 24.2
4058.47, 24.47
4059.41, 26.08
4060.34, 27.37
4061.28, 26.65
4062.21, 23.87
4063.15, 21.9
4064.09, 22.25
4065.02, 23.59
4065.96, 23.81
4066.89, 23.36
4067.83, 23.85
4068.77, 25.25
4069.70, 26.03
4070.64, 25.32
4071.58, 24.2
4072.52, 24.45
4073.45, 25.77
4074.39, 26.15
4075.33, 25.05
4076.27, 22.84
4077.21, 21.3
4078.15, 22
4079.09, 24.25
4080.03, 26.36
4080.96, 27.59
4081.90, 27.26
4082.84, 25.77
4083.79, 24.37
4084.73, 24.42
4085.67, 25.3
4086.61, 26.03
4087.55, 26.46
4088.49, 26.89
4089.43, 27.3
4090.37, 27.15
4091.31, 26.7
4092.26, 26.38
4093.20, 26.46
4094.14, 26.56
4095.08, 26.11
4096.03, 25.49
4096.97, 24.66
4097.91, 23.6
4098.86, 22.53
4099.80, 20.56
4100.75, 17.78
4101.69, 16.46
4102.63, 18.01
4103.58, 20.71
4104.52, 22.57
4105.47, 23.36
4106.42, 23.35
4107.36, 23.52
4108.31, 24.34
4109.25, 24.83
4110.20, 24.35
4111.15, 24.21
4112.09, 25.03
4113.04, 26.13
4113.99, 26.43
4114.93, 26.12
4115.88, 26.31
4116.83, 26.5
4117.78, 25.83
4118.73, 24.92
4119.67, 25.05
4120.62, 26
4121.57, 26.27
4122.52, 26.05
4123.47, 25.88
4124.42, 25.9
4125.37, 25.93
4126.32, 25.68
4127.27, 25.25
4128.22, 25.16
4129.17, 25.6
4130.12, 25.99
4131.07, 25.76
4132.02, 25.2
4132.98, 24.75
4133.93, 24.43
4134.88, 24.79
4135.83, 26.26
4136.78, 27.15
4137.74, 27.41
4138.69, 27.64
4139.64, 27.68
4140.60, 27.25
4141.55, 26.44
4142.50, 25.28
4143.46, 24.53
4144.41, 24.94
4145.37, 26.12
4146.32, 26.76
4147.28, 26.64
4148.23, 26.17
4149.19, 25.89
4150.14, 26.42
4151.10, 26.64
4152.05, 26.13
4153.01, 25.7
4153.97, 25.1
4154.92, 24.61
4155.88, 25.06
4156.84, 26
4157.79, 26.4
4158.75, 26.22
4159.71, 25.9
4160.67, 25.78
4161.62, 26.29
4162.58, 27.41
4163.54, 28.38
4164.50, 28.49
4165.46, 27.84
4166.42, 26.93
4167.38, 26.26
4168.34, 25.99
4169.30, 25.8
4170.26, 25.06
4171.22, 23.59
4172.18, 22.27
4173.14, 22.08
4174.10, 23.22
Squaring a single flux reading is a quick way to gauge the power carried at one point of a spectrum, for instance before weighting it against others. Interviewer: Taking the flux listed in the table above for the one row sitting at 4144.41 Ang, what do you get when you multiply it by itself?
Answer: 622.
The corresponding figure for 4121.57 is 690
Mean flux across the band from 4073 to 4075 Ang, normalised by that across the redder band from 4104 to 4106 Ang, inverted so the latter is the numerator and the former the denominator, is 0.88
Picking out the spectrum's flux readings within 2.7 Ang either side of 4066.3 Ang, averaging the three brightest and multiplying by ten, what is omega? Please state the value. 243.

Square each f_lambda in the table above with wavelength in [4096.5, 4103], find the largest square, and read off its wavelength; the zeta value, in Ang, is 4096.97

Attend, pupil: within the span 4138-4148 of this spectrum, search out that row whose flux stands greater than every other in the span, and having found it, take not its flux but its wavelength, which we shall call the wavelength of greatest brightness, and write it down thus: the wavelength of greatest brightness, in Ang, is 4139.64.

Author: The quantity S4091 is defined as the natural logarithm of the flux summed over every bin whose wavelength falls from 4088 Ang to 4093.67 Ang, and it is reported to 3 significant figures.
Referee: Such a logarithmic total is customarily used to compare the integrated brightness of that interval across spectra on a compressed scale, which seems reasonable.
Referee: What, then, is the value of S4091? 5.08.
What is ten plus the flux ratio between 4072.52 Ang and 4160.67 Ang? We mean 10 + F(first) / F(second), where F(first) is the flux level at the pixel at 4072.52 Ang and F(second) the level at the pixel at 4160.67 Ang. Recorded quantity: 10.9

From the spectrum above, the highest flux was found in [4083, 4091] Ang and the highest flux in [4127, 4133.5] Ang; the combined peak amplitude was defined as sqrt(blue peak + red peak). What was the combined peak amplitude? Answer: 7.30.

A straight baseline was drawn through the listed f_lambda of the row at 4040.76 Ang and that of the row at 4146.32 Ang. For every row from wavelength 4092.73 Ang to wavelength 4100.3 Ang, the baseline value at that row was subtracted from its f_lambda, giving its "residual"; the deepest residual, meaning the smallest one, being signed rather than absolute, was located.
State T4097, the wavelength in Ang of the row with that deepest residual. 4099.80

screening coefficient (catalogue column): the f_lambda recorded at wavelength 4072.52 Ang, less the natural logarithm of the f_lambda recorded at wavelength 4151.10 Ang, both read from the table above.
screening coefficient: 21.2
